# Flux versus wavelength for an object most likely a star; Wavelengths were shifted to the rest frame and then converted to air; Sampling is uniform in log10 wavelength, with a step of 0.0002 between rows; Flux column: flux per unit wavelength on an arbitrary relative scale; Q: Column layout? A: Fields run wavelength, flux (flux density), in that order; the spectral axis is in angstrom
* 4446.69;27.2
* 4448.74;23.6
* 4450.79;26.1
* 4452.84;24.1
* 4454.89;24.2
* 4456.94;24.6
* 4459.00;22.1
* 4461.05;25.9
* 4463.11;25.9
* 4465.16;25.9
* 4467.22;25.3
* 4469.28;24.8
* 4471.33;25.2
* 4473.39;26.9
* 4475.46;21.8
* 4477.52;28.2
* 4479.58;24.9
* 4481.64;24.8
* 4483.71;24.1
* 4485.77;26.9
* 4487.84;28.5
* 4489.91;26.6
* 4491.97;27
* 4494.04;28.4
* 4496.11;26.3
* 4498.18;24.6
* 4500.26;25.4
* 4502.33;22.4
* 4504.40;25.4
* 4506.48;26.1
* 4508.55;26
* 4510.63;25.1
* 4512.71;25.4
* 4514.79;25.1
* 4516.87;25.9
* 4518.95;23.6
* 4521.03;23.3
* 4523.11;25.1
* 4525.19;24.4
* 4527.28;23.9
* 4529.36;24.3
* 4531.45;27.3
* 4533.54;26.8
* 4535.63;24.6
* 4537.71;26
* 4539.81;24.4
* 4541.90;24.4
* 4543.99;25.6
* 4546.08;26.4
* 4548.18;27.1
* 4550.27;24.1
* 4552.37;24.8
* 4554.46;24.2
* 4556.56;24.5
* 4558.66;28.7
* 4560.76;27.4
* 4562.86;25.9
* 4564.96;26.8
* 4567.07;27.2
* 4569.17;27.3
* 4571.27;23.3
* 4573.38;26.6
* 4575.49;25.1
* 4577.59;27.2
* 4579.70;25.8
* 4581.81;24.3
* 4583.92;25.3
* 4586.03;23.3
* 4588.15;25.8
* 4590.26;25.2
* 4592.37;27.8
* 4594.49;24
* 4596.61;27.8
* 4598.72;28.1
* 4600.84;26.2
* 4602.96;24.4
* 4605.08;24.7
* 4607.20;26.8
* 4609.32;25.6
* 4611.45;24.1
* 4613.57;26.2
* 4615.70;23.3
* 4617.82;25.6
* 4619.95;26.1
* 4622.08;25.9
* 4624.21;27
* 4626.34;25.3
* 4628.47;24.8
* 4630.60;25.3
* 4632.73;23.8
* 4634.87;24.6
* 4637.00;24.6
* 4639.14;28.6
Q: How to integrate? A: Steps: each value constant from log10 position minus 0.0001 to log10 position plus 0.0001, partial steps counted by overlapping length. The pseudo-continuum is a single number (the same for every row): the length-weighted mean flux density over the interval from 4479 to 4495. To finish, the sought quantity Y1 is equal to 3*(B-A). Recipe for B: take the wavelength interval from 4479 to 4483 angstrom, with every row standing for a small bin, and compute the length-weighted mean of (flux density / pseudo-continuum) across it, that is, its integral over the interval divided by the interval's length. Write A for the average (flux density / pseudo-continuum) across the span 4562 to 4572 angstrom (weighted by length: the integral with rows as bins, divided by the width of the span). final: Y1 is -0.16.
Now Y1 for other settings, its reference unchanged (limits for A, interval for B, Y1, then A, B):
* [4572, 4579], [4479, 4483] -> -0.15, 0.988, 0.937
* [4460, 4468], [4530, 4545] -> -0.02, 0.974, 0.966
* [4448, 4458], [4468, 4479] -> 0.09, 0.928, 0.959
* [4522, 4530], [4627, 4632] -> 0.07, 0.924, 0.946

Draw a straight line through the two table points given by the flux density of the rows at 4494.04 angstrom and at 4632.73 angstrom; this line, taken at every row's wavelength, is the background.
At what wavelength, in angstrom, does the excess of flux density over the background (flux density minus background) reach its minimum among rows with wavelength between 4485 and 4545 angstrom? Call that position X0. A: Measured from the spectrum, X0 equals 4502.33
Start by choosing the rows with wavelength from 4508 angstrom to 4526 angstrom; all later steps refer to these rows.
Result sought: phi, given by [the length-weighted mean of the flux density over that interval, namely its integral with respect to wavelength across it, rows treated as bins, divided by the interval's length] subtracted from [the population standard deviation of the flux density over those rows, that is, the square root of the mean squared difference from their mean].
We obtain -24.0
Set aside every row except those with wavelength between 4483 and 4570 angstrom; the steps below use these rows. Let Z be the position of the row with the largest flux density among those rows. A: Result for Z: 4558.66 angstrom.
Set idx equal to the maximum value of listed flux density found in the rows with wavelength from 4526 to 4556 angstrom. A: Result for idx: 27.3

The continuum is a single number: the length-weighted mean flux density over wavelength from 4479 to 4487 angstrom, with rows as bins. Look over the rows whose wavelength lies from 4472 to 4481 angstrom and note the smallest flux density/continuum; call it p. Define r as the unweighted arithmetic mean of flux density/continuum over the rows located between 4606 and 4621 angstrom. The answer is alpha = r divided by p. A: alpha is 1.16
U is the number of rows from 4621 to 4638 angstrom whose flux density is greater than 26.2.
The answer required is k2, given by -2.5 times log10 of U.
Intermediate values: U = 1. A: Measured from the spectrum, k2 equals 0.0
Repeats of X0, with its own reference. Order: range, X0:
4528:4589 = 4529.36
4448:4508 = 4459.00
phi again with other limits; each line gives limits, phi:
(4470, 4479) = -23.1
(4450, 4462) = -23.1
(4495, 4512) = -24.0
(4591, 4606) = -24.5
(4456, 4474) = -23.9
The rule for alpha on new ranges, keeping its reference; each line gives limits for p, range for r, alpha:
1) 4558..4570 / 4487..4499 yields 1.04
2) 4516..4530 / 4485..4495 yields 1.18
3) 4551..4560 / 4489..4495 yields 1.13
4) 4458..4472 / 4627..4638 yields 1.11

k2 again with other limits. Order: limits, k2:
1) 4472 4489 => -1.5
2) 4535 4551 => -0.8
